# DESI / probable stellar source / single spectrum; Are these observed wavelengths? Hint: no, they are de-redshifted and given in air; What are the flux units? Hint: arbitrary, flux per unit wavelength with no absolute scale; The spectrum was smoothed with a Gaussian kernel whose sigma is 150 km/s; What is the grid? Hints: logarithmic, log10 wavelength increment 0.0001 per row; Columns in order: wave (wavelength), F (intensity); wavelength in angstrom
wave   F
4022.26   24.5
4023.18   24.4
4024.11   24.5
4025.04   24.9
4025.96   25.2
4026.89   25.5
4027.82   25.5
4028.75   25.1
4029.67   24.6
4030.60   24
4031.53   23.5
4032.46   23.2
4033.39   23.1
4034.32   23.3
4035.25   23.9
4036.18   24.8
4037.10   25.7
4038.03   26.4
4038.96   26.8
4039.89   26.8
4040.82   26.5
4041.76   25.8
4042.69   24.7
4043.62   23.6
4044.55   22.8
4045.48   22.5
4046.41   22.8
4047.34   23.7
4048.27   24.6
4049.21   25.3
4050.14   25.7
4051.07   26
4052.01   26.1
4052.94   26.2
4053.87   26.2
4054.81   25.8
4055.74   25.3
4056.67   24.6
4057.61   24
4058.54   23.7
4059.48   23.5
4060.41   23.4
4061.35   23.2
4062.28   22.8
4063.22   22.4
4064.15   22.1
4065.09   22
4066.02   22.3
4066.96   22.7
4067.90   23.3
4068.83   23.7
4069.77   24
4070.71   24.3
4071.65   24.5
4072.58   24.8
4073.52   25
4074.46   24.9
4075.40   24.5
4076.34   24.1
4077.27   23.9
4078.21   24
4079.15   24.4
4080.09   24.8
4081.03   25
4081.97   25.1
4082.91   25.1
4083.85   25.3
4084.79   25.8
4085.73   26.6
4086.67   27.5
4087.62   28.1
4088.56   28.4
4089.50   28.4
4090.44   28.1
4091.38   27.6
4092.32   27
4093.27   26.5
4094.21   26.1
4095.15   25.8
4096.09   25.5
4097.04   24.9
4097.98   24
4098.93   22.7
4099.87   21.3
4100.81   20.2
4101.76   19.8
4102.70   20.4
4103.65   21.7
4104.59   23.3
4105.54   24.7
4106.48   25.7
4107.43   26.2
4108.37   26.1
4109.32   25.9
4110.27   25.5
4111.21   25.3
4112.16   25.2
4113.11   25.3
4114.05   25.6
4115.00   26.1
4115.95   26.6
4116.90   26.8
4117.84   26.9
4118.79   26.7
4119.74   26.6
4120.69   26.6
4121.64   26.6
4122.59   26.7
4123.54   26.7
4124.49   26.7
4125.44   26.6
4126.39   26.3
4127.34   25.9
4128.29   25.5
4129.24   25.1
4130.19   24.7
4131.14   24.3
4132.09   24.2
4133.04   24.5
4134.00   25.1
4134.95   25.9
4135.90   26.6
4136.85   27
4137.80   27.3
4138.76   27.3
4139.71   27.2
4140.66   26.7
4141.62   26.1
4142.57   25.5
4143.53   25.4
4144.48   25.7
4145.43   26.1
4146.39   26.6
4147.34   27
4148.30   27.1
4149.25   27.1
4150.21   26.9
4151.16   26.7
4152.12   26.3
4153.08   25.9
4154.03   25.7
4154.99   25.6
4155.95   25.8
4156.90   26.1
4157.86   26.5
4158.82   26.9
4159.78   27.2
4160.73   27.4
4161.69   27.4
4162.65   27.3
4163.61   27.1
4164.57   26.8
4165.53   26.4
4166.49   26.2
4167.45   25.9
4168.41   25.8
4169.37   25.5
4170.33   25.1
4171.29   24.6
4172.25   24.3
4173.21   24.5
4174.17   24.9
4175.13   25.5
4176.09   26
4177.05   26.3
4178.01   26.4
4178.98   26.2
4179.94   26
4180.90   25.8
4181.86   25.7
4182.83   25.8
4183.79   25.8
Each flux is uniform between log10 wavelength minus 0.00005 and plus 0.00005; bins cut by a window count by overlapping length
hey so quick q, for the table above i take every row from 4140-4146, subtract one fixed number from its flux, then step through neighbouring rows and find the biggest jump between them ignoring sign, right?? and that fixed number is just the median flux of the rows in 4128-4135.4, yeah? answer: 0.60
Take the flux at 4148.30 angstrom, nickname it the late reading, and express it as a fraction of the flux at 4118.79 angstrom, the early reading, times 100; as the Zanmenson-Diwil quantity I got 101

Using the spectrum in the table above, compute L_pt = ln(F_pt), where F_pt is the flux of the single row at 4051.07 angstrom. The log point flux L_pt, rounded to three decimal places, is 3.258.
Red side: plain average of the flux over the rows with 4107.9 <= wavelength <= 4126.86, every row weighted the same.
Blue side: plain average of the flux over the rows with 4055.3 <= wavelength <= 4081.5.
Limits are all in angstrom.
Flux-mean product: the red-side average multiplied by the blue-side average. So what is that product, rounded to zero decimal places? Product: 625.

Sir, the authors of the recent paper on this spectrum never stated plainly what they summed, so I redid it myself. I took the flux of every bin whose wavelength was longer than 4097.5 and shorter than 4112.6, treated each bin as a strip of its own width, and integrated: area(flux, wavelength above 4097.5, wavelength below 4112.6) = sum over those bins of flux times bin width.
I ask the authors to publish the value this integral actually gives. 357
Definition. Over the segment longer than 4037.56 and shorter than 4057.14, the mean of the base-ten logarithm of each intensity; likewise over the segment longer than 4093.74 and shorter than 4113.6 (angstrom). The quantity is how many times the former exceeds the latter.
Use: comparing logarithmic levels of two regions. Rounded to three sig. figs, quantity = 1.01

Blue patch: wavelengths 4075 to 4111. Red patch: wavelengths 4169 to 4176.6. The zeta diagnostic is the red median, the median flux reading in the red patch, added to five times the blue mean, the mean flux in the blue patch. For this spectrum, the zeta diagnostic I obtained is 150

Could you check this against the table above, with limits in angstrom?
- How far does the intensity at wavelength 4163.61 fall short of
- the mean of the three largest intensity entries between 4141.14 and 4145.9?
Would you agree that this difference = -1.1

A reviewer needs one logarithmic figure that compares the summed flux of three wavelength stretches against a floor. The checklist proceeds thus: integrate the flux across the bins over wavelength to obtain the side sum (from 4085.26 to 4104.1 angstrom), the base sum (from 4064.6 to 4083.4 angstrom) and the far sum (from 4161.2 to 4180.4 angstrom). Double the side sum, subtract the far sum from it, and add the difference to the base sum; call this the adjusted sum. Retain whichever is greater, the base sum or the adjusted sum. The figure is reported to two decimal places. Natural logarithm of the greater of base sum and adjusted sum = 6.80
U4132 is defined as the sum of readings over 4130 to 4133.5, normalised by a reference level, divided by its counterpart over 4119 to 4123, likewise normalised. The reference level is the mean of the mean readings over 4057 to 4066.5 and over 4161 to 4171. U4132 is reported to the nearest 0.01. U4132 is 0.92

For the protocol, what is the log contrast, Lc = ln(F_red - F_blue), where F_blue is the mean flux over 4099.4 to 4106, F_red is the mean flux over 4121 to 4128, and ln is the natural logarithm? 1.58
